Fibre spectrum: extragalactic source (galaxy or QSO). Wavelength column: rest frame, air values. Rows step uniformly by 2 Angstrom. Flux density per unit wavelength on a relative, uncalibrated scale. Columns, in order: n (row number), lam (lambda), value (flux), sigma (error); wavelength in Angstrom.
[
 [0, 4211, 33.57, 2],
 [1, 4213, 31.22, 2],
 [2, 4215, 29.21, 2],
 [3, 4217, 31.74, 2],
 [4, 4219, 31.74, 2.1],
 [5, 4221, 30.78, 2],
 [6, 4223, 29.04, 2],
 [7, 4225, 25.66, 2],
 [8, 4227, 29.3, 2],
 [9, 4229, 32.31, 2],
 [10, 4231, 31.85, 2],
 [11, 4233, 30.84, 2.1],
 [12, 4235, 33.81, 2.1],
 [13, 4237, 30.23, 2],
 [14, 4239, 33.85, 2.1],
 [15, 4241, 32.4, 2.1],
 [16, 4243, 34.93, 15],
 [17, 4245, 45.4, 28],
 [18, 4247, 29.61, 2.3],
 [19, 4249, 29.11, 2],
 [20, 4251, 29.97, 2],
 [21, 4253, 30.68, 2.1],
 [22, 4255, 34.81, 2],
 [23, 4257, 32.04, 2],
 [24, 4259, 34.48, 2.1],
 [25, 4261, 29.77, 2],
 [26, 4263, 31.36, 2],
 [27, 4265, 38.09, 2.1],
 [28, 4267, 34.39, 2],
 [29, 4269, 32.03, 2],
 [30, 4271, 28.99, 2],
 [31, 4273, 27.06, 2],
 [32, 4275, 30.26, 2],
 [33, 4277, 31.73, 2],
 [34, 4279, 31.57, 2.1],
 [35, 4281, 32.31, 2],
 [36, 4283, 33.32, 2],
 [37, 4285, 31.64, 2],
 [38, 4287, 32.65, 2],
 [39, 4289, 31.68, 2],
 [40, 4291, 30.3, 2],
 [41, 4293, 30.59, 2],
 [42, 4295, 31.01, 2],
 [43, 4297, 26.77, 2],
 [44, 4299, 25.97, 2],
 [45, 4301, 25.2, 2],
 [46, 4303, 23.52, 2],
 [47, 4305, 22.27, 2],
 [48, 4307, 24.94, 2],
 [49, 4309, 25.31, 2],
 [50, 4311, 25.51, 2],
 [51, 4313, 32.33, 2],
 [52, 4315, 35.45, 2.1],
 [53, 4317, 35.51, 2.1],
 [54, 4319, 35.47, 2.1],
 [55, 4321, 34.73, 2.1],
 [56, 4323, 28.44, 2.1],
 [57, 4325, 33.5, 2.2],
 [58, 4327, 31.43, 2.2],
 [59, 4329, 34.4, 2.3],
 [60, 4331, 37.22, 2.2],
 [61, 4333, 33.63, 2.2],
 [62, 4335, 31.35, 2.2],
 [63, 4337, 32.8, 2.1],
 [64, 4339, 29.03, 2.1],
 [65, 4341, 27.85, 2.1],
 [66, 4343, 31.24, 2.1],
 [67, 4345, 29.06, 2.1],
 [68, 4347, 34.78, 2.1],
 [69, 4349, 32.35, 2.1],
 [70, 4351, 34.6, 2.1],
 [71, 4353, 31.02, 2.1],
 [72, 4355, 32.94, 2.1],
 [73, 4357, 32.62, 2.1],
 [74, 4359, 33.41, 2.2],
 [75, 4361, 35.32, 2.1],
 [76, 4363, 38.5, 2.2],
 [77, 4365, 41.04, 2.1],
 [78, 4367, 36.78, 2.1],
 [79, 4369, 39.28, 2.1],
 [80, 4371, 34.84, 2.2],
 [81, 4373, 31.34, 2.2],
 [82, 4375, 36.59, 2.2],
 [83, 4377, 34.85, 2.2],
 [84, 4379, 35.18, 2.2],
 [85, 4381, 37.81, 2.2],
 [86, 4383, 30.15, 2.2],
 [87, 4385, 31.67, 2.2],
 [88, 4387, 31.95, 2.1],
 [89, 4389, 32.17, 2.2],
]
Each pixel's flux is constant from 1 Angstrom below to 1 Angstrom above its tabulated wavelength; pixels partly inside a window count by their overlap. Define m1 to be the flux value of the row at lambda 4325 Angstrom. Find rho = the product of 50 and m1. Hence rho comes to 1675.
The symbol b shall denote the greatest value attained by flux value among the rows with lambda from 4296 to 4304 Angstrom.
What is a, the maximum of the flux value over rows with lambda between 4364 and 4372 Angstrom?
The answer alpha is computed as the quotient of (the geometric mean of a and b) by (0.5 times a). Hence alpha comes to 1.62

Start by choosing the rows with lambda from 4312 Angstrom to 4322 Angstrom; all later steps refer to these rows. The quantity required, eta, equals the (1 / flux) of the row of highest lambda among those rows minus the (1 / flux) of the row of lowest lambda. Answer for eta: -0.0021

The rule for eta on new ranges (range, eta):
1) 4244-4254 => 0.0106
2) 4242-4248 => 0.0051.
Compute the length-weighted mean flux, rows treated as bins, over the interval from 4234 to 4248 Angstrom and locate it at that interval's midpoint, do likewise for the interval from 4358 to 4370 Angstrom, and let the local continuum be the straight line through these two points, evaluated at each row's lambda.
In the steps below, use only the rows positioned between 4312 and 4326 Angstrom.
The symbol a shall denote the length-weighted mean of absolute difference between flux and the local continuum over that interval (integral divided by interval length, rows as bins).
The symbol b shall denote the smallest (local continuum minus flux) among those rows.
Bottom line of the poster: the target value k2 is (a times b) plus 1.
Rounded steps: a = 2.6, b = 0.7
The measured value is 3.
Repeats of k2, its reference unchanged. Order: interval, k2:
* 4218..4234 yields 7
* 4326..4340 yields -2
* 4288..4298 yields 22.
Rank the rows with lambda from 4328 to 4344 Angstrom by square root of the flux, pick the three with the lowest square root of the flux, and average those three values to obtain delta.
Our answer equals 5.42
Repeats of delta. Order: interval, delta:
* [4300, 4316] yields 4.85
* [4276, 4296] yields 5.53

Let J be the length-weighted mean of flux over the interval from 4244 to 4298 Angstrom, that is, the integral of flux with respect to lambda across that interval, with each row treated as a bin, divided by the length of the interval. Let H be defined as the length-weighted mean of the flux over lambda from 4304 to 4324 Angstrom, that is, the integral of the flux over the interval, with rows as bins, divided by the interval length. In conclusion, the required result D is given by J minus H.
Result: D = 2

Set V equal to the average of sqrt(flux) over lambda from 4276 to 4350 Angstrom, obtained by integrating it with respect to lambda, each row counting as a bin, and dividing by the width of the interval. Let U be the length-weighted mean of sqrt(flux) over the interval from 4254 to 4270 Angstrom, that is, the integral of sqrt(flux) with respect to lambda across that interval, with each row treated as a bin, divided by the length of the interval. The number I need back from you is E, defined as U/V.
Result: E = 1.04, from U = 5.77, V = 5.5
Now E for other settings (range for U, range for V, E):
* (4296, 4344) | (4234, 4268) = 0.95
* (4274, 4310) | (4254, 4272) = 0.94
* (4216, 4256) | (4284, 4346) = 1.03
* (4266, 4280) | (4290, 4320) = 1.04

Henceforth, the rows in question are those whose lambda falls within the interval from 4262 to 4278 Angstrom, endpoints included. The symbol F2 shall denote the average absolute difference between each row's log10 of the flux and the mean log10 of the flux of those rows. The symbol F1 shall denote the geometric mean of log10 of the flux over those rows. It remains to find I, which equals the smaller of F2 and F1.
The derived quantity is 0.032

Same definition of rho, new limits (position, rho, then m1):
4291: 1515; 30.3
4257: 1602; 32.04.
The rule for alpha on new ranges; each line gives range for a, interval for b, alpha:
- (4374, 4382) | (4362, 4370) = 2.08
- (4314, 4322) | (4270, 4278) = 1.89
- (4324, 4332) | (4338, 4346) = 1.83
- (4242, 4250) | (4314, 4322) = 1.77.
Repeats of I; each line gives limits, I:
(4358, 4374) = 0.031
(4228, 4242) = 0.014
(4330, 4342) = 0.035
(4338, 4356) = 0.027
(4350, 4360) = 0.012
